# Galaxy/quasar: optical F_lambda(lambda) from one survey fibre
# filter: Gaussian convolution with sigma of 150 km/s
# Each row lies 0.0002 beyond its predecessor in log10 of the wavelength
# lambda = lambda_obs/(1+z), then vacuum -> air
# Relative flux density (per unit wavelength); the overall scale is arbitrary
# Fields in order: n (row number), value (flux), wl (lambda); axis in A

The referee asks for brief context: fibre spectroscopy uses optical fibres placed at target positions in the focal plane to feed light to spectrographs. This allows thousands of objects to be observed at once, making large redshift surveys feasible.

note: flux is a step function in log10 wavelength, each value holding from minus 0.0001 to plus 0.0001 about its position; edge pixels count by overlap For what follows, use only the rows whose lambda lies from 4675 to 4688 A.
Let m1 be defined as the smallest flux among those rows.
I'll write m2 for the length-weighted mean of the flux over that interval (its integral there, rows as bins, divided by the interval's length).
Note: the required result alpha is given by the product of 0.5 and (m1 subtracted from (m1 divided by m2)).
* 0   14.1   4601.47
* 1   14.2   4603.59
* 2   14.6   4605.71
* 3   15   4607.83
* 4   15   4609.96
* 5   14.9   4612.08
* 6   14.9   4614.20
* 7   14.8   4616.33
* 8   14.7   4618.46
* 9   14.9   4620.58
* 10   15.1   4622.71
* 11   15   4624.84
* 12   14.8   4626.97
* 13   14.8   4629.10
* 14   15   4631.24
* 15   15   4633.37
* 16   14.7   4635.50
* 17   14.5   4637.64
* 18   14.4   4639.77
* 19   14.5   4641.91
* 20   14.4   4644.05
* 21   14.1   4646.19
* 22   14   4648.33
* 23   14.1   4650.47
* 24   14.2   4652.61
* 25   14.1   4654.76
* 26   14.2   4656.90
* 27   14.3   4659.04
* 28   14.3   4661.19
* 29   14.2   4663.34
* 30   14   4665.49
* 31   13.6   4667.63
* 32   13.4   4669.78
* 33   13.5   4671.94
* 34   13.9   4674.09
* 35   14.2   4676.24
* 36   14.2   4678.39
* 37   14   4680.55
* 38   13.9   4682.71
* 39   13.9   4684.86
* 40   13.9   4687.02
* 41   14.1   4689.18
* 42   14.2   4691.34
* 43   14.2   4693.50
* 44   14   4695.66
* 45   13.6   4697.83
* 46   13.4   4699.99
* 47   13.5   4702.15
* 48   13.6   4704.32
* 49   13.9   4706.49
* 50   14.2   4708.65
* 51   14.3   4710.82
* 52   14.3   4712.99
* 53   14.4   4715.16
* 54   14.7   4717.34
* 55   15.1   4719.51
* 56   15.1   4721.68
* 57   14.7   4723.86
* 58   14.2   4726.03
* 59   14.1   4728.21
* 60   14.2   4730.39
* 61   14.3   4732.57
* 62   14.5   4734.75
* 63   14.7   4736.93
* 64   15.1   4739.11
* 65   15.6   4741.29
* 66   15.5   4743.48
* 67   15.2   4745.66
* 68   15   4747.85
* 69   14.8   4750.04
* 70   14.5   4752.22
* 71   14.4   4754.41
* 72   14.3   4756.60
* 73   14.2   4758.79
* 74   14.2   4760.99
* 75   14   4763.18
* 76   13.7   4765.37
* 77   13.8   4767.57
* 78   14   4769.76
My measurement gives -6.5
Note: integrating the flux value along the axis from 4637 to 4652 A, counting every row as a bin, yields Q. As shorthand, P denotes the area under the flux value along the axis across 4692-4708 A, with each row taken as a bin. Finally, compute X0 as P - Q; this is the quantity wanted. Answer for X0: 6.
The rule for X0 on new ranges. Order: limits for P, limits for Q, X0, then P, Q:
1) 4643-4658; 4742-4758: -25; 212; 237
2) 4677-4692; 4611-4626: -13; 210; 224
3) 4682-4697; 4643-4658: -2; 210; 212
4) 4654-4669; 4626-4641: -10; 211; 221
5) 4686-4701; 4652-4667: -4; 209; 213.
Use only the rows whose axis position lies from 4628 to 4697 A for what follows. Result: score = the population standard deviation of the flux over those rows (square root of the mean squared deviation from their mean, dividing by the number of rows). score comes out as 0.36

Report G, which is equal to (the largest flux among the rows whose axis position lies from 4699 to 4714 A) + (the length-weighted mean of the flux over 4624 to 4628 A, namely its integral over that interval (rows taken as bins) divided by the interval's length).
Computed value 29.2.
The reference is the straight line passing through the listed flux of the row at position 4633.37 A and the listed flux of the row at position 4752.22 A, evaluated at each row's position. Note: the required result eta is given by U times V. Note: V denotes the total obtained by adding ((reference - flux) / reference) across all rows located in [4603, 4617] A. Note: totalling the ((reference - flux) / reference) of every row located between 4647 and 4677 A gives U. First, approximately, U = 0.83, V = 0.2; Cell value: 0.13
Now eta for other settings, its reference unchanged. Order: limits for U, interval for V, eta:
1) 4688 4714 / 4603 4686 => 0.93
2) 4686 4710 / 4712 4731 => 0.04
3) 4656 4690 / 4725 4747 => -0.11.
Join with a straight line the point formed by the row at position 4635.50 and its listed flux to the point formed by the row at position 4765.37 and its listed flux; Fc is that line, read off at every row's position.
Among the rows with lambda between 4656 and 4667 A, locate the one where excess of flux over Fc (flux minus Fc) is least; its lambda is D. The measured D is 4665.49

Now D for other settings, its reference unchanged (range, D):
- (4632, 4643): 4639.77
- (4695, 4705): 4699.99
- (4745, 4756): 4754.41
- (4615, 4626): 4618.46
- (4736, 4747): 4736.93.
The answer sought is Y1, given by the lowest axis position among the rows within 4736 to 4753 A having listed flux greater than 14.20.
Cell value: 4736.93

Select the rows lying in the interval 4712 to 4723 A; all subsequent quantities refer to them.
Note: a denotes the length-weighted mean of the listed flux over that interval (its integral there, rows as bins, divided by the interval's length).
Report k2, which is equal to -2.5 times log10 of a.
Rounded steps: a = 14.7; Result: -2.92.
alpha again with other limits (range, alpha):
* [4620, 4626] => -7.0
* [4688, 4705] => -6.2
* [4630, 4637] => -6.9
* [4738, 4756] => -6.7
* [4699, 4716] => -6.2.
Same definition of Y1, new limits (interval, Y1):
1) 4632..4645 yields 4633.37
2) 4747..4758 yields 4747.85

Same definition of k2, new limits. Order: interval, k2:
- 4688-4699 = -2.87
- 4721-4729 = -2.90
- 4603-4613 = -2.92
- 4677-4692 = -2.87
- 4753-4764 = -2.88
